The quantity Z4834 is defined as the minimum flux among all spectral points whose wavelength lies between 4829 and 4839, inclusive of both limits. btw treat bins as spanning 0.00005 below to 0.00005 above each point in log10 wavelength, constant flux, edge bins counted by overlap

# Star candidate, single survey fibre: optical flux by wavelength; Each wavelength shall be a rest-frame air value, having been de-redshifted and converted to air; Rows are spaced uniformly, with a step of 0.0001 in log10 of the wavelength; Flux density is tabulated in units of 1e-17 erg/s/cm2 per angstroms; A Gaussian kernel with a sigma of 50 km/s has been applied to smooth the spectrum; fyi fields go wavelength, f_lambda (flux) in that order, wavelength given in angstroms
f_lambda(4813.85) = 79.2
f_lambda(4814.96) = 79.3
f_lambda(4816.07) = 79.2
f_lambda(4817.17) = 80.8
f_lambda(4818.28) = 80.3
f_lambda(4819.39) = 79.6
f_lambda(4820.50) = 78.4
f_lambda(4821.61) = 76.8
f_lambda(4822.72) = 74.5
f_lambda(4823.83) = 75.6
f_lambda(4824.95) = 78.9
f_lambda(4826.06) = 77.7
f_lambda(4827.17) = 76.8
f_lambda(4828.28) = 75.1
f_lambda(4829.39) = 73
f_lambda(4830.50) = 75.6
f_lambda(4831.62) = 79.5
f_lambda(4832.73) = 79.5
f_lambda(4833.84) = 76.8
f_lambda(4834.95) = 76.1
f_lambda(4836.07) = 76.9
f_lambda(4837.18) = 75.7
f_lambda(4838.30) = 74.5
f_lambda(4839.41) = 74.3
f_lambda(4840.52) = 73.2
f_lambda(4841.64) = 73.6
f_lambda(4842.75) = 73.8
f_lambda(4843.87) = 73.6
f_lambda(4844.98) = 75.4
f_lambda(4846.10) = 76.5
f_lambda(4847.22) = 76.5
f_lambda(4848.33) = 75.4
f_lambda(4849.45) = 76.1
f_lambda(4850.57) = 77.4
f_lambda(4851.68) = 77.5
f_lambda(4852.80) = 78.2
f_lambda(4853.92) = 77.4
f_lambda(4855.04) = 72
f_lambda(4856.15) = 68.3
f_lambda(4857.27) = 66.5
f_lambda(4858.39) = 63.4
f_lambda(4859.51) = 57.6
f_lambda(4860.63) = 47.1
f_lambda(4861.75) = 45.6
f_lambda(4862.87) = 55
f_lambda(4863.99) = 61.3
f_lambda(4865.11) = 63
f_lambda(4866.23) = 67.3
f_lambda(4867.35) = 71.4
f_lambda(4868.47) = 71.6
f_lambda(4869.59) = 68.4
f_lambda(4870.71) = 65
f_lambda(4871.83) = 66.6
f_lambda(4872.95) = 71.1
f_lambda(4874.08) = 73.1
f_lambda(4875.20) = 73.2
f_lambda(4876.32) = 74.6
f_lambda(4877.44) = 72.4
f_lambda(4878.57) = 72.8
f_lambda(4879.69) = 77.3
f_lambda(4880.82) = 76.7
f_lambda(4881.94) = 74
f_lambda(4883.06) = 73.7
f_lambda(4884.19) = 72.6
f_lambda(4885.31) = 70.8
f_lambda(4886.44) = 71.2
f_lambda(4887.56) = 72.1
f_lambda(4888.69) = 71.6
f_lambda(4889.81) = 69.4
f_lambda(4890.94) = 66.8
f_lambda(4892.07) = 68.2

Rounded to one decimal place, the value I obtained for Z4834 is 73.0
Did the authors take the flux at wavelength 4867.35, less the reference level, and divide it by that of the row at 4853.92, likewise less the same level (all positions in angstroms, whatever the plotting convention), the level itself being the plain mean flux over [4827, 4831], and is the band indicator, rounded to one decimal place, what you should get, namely -1.6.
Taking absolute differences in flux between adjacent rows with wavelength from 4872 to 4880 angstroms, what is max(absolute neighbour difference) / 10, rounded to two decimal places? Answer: 0.45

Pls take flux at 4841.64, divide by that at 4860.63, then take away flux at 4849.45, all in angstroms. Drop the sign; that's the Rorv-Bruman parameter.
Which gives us 74.5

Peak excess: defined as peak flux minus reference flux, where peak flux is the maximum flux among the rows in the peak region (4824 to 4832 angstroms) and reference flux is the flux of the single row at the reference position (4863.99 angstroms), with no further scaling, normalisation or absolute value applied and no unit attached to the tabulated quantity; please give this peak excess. 18.2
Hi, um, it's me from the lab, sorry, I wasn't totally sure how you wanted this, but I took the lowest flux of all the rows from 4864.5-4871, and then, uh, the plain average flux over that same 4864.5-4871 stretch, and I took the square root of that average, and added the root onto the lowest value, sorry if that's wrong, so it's 71.2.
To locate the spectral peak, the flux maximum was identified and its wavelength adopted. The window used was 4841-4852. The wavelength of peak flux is 4851.68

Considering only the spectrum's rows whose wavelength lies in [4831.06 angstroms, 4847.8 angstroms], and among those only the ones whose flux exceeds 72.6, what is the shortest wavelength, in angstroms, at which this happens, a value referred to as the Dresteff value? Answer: 4831.62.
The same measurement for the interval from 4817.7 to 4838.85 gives 4818.28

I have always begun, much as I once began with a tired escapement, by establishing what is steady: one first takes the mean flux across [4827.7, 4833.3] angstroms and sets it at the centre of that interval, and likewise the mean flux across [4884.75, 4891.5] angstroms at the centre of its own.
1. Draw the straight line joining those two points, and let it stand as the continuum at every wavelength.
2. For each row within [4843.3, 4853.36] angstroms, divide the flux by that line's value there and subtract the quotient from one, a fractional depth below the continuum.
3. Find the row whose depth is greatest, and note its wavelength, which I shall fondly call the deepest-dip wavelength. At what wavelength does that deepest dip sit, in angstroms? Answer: 4843.87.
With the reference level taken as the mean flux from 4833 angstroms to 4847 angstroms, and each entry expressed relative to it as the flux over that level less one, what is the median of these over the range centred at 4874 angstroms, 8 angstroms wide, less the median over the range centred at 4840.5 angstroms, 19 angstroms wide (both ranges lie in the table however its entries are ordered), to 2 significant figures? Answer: -0.044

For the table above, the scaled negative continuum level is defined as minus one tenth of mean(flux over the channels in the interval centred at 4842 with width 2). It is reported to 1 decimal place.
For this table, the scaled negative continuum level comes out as -7.4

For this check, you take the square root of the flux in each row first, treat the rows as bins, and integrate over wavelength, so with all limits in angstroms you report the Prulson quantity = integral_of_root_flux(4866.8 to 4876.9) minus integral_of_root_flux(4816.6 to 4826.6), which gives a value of -3.5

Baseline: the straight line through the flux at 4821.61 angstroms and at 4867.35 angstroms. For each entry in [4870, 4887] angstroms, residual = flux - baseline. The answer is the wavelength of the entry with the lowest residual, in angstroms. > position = 4870.71 angstroms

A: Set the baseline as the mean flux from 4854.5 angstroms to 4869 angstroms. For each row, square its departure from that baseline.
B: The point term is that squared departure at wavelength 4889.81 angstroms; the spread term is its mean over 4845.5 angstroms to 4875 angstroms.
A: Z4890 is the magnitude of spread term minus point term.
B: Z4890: 61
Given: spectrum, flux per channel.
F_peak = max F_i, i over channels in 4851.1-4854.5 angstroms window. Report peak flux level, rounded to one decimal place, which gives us 78.2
